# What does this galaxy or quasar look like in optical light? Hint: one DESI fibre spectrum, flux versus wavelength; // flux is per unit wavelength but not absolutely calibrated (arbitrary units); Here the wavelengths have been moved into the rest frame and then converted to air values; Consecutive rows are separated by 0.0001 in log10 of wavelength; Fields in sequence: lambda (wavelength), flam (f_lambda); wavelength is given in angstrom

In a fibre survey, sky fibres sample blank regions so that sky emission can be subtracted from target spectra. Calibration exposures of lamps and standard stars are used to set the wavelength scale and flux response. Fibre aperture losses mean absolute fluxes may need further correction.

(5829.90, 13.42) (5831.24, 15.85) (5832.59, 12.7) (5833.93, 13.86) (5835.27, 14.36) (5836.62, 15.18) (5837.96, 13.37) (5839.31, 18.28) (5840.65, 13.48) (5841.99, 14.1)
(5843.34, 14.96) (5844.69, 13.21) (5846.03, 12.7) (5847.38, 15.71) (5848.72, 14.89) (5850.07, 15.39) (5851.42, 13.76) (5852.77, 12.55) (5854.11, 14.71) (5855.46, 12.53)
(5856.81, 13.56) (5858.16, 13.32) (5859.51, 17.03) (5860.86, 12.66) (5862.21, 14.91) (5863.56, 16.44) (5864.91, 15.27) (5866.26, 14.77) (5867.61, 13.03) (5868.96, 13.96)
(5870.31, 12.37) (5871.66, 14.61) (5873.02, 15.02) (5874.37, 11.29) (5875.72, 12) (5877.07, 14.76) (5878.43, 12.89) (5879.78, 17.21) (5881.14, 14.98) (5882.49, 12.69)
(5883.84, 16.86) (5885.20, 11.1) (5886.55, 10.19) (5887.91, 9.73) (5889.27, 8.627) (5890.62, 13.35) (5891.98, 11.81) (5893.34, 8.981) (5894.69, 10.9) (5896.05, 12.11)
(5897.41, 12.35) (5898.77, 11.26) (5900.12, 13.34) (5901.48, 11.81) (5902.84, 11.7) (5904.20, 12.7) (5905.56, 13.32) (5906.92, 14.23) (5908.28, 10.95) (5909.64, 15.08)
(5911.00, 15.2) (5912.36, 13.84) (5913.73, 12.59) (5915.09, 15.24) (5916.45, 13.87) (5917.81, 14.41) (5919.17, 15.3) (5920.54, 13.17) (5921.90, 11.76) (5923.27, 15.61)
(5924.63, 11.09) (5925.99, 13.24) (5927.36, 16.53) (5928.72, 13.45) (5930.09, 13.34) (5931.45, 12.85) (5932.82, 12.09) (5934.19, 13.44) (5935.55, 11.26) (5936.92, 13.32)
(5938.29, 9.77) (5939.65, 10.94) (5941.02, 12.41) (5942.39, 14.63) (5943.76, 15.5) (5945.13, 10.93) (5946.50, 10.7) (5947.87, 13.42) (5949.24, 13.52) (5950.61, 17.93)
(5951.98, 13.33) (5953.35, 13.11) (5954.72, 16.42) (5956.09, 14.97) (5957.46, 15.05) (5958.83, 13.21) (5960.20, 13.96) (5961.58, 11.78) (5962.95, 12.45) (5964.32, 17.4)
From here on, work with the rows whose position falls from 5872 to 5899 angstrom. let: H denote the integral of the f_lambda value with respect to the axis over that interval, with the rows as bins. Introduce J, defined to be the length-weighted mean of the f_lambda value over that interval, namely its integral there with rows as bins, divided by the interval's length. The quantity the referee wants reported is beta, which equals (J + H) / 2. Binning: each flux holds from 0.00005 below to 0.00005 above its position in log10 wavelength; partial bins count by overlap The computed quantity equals 174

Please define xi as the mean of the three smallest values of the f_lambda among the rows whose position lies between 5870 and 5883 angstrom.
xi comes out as 11.9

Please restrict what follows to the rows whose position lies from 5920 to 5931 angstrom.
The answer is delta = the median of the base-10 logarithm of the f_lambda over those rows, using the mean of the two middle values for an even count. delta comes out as 1.12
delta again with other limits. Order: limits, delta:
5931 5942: 1.09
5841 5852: 1.16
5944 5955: 1.13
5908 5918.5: 1.15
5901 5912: 1.11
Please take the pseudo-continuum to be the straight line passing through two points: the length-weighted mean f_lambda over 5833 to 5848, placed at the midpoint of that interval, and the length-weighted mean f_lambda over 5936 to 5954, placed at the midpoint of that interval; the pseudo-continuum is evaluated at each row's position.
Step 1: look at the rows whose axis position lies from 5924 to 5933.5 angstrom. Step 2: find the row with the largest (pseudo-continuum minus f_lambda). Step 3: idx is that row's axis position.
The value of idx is 5924.63 angstrom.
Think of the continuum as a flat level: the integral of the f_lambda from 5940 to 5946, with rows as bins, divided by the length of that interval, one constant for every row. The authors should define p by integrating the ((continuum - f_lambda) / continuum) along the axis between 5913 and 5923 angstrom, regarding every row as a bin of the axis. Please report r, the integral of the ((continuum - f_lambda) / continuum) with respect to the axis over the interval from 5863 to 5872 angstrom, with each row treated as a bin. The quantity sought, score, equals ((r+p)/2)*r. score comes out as 0.55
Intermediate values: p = -0.54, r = -0.8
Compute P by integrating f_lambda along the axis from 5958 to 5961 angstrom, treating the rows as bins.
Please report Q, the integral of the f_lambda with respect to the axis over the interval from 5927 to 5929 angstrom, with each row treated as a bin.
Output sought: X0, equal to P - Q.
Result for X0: 11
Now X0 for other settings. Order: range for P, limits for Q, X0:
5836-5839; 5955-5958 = -1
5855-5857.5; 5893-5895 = 13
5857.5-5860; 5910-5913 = -6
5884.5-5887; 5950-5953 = -19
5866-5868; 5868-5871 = -12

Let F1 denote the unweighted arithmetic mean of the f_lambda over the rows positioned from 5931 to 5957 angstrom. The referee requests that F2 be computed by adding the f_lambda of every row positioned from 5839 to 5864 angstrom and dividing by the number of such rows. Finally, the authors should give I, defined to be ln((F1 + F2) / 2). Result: 2.63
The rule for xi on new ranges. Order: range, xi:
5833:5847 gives 13.1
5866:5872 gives 13.1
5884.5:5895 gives 9.1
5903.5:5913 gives 12.3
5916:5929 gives 12.0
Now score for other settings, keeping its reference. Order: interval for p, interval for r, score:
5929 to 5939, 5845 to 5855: 0.07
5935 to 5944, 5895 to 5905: 0.46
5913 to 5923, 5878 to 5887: 0.23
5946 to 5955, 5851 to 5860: 0.28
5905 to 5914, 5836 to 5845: 0.78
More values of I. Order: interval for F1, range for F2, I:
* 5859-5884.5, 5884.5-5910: 2.57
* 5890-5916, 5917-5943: 2.56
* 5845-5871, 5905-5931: 2.64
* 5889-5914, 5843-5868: 2.59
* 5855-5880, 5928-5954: 2.60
